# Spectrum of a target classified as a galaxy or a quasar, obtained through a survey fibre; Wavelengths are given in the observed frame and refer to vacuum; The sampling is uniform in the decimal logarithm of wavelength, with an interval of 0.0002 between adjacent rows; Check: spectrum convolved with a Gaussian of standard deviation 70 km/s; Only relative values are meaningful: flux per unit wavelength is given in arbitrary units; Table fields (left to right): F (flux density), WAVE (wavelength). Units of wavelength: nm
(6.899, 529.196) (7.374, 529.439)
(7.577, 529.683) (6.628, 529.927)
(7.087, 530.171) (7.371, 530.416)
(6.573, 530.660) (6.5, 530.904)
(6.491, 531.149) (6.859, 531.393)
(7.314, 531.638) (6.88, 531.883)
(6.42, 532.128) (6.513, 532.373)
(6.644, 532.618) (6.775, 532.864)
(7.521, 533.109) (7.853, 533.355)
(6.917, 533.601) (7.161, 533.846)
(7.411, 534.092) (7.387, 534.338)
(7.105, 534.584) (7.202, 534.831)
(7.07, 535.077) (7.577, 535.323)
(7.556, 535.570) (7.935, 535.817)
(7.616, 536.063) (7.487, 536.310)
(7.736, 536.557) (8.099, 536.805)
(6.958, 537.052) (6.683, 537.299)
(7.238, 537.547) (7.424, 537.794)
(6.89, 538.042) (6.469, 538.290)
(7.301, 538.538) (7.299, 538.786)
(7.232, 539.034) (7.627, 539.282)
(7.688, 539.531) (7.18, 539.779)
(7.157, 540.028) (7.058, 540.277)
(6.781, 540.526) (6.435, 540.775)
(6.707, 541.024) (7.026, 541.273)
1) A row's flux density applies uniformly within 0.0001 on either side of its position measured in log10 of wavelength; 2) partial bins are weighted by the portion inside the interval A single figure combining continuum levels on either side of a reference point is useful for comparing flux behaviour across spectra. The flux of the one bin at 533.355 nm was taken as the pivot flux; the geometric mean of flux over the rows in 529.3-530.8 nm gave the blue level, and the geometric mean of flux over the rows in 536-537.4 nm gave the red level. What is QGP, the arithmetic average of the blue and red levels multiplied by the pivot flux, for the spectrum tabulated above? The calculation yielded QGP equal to 57.0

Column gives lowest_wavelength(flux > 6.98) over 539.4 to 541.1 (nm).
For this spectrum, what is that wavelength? 539.531 nm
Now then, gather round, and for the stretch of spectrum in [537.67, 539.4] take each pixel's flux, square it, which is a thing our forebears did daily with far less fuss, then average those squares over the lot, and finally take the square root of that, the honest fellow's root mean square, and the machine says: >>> 7.19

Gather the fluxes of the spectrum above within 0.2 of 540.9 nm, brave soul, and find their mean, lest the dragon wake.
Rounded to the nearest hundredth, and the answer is 6.57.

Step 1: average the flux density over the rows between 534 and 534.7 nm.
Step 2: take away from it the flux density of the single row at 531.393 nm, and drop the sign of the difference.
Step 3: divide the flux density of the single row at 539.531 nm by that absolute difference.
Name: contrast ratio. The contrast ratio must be 17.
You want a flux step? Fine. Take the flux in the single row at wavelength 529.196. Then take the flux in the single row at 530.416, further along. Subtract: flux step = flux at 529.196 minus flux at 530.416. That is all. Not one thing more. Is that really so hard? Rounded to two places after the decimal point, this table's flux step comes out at -0.47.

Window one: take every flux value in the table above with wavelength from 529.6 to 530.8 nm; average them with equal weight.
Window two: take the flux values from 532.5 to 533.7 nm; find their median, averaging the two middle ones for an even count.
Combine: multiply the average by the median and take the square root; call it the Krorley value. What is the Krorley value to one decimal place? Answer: 7.0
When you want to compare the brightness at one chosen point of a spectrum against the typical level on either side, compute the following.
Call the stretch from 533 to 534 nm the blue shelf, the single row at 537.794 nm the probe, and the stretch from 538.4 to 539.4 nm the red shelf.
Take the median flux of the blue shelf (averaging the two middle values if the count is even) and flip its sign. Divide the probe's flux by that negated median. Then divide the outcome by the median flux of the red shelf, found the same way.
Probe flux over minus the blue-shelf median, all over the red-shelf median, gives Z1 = -0.139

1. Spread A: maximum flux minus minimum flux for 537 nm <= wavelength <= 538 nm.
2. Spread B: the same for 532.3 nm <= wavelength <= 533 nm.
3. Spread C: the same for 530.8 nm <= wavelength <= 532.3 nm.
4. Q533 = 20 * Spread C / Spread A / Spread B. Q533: 92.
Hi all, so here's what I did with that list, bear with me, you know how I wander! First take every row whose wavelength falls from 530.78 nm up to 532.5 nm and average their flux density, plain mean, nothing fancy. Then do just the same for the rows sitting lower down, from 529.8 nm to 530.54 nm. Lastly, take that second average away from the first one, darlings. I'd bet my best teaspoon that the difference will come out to -0.3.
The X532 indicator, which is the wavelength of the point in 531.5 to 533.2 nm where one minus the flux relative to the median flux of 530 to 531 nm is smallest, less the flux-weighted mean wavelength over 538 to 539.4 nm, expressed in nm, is -5.57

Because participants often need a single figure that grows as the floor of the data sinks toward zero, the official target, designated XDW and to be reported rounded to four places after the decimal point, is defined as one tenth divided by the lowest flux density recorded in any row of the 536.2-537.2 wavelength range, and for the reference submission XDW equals 0.0144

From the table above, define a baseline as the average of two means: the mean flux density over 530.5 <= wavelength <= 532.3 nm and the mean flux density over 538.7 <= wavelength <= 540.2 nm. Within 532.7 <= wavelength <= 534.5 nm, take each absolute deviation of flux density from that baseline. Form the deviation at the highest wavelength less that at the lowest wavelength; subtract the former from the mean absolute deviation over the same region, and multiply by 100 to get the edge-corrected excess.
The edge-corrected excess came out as 28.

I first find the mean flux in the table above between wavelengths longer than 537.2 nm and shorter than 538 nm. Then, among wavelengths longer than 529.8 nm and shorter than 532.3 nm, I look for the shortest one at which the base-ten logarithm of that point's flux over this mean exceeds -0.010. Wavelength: 530.171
